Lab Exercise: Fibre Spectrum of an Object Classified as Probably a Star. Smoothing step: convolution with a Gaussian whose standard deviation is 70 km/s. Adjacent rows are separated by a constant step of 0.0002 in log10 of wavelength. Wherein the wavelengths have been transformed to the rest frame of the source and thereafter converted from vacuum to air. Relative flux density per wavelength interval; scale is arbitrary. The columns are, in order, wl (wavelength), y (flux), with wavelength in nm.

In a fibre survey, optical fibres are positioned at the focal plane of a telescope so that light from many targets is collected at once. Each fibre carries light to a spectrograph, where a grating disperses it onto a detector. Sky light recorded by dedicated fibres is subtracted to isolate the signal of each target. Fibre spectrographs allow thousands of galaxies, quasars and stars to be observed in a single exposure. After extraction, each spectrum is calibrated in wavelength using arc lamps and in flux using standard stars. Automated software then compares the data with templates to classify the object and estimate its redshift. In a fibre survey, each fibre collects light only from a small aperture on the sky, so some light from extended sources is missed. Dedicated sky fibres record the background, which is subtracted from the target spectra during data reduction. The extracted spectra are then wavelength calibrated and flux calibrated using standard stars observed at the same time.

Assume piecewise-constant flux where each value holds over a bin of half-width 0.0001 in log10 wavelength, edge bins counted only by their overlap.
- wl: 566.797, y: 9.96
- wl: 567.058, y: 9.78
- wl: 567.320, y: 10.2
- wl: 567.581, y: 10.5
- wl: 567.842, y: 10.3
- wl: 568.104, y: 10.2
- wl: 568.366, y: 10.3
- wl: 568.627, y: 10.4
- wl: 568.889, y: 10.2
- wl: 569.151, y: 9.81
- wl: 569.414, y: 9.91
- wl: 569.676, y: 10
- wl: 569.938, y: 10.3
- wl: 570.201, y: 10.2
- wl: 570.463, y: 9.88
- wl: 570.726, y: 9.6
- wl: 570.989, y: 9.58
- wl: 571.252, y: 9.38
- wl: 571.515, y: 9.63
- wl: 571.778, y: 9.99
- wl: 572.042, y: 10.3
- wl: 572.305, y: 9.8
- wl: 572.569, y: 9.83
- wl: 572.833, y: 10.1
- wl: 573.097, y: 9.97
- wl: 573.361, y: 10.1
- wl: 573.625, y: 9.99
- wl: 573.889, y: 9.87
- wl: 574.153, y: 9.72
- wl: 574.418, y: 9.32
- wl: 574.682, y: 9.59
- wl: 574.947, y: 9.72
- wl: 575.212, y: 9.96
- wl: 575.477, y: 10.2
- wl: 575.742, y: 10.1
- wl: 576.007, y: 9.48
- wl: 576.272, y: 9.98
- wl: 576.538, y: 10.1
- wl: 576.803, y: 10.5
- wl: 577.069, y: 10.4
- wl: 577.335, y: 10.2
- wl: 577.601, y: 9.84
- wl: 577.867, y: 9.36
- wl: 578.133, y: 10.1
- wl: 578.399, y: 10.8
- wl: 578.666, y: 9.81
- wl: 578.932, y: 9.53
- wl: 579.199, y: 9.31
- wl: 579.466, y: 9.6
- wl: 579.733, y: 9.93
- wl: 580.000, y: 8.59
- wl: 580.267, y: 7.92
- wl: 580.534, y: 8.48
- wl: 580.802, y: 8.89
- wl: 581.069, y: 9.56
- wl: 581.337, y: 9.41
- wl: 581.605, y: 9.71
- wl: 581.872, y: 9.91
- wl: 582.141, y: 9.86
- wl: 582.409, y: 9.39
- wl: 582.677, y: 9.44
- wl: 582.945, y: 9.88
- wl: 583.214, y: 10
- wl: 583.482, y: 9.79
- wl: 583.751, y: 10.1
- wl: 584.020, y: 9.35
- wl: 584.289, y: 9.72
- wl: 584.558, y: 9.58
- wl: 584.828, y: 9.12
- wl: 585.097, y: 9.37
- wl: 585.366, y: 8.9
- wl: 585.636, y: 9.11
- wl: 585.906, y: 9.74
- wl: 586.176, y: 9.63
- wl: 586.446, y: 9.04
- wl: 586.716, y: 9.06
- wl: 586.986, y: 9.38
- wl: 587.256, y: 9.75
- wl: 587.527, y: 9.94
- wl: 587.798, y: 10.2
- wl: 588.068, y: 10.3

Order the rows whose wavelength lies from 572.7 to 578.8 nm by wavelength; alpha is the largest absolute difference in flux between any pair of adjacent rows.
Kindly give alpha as 0.99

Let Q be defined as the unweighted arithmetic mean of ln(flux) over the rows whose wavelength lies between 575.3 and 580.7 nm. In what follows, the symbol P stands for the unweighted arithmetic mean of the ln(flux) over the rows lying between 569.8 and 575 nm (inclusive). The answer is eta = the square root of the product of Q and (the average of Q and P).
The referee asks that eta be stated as 2.27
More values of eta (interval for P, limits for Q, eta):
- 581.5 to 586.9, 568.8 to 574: 2.28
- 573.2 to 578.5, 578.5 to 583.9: 2.26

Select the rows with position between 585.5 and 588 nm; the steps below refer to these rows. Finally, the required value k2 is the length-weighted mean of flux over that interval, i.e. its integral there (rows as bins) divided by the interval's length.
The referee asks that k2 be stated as 9.6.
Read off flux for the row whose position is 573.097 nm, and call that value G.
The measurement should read 9.97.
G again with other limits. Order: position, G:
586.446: 9.04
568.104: 10.2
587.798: 10.2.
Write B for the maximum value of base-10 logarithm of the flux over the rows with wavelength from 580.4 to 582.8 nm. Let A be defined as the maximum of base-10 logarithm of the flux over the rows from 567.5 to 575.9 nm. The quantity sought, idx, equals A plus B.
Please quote 2.02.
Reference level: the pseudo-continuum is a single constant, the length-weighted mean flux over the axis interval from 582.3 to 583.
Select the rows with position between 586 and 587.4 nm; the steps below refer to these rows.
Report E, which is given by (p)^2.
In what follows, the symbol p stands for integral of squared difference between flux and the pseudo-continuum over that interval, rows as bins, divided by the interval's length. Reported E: 0.01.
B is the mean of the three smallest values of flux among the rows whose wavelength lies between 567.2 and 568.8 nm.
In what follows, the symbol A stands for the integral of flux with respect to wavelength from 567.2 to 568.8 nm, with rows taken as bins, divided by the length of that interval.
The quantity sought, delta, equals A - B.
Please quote 0.09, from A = 10.3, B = 10.2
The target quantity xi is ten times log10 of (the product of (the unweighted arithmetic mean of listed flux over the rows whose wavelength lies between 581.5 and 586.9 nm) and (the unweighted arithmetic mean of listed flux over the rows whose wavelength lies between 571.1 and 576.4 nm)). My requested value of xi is 19.7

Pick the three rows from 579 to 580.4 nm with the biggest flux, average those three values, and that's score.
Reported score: 9.6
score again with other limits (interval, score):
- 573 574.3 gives 10.0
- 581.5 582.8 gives 9.8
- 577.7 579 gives 10.2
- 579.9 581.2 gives 9.0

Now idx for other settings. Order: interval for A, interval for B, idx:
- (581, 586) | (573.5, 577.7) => 2.03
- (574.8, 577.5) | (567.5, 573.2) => 2.04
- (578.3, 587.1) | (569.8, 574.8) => 2.05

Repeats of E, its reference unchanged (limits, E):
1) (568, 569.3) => 0.19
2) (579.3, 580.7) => 0.89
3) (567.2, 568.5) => 0.33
